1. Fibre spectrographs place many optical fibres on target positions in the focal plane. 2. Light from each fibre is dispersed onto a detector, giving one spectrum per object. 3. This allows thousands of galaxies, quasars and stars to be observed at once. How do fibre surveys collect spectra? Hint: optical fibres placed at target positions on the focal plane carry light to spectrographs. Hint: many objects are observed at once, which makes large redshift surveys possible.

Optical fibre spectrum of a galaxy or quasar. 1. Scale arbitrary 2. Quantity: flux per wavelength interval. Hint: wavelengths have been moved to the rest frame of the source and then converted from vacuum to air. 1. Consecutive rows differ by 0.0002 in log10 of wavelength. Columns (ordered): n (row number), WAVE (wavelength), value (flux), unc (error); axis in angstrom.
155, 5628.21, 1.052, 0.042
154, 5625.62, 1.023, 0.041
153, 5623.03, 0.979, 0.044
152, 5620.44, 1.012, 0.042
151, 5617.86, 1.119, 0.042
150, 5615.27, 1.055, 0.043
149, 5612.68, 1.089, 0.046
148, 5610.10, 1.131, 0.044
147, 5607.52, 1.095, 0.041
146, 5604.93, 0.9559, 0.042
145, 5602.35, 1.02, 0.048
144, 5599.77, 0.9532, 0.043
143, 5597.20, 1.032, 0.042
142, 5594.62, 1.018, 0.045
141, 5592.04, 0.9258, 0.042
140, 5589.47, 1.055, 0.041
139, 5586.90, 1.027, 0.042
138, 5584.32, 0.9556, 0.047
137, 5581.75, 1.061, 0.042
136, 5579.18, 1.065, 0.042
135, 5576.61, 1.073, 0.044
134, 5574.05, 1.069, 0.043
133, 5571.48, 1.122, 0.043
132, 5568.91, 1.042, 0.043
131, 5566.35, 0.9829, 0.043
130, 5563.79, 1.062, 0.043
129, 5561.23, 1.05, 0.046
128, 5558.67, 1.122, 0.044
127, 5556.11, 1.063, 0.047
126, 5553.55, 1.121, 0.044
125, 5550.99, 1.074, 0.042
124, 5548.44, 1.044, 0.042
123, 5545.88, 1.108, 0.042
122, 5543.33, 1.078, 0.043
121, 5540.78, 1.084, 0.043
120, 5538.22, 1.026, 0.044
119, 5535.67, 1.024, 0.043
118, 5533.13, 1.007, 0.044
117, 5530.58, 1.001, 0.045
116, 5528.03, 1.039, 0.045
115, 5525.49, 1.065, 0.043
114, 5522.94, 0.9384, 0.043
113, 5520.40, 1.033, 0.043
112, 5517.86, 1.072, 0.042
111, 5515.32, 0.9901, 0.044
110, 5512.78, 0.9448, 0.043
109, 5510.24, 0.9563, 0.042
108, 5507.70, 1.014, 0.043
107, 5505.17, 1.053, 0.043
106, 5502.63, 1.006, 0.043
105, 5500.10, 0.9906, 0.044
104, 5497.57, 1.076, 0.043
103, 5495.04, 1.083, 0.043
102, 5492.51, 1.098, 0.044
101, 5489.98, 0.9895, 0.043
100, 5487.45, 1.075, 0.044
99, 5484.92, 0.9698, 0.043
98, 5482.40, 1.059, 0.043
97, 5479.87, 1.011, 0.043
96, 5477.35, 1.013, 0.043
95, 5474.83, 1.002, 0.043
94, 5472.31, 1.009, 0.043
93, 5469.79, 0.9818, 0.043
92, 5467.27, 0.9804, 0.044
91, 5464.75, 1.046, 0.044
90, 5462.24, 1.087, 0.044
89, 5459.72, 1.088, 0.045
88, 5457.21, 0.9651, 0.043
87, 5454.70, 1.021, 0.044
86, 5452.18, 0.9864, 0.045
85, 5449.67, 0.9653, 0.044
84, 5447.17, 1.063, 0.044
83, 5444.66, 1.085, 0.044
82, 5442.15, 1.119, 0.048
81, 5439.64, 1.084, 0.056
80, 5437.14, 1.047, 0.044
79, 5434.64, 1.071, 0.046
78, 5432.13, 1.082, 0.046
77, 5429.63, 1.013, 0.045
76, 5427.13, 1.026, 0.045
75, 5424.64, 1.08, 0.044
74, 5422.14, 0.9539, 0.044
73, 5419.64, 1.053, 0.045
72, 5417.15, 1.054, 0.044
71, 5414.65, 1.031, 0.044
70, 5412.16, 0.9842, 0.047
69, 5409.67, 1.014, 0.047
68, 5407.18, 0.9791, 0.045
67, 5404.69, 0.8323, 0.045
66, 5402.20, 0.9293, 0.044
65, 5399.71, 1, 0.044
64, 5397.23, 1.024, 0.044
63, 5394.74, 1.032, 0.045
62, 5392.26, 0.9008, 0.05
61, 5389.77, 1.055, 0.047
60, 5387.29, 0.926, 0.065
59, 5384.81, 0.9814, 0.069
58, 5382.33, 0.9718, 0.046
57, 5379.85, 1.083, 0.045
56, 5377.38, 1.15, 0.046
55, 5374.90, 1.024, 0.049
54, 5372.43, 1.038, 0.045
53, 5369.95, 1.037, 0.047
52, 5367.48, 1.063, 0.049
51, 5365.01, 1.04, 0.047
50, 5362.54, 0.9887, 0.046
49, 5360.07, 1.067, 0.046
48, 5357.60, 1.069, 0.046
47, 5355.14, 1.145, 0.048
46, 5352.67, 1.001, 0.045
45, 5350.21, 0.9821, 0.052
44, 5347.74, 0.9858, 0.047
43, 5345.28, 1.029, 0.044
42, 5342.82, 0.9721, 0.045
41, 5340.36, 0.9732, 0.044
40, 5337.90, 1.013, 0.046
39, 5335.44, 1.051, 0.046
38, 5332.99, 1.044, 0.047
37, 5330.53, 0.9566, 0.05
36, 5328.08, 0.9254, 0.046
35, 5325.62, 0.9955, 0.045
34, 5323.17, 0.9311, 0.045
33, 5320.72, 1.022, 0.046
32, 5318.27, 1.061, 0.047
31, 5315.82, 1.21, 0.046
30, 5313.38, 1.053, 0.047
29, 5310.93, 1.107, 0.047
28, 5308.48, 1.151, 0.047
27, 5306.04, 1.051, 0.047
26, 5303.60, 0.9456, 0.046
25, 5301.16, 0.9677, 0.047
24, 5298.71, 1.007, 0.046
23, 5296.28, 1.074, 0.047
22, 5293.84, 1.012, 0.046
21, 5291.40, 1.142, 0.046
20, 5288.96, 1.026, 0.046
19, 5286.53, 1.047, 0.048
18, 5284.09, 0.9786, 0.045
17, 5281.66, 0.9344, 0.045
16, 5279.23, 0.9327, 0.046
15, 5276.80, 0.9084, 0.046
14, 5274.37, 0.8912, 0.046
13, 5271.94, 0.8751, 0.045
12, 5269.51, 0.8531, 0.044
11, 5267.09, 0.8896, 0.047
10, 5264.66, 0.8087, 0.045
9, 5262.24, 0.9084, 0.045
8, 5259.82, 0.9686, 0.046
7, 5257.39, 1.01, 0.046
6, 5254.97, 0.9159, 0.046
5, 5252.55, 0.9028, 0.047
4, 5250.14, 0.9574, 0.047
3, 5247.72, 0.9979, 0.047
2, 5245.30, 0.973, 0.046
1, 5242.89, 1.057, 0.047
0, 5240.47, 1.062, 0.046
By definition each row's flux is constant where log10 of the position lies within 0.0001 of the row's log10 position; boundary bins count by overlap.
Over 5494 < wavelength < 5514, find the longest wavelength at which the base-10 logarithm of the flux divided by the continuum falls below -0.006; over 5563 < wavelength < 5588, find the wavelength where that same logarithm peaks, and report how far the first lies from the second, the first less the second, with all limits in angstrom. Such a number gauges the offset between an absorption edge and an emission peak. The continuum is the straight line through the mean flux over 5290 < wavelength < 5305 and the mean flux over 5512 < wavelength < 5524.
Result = -58.7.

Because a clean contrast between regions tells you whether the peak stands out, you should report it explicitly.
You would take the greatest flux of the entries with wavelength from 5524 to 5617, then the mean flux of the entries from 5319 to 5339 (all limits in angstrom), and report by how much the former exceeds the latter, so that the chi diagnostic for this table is 0.14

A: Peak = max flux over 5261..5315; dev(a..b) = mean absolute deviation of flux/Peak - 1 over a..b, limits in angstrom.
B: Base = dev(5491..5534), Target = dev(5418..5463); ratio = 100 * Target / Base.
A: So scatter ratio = 103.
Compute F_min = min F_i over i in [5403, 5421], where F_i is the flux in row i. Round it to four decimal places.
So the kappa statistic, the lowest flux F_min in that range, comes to 0.8323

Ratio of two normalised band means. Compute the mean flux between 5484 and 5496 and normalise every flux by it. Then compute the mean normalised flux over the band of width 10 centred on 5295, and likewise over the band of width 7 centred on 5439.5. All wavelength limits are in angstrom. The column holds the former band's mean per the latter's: 0.98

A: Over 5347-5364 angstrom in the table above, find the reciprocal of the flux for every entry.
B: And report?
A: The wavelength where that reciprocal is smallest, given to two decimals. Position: 5355.14 angstrom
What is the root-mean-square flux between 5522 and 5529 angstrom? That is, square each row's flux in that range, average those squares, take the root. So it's 1.02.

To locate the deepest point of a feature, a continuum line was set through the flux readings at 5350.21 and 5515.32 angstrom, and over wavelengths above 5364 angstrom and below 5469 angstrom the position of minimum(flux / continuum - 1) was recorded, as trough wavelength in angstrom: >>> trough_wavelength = 5404.69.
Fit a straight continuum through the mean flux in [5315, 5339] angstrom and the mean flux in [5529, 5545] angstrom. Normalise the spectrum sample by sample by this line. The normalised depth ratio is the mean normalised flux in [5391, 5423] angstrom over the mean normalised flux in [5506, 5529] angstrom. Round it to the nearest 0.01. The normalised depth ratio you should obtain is 0.99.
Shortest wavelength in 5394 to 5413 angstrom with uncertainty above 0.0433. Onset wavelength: 5394.74 angstrom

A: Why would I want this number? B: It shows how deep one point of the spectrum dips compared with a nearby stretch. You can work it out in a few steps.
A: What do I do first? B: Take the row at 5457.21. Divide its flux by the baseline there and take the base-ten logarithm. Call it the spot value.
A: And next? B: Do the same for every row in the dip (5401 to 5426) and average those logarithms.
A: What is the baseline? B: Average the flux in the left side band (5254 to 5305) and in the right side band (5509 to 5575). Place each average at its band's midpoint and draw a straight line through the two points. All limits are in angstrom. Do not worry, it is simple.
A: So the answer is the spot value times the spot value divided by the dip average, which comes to -0.09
